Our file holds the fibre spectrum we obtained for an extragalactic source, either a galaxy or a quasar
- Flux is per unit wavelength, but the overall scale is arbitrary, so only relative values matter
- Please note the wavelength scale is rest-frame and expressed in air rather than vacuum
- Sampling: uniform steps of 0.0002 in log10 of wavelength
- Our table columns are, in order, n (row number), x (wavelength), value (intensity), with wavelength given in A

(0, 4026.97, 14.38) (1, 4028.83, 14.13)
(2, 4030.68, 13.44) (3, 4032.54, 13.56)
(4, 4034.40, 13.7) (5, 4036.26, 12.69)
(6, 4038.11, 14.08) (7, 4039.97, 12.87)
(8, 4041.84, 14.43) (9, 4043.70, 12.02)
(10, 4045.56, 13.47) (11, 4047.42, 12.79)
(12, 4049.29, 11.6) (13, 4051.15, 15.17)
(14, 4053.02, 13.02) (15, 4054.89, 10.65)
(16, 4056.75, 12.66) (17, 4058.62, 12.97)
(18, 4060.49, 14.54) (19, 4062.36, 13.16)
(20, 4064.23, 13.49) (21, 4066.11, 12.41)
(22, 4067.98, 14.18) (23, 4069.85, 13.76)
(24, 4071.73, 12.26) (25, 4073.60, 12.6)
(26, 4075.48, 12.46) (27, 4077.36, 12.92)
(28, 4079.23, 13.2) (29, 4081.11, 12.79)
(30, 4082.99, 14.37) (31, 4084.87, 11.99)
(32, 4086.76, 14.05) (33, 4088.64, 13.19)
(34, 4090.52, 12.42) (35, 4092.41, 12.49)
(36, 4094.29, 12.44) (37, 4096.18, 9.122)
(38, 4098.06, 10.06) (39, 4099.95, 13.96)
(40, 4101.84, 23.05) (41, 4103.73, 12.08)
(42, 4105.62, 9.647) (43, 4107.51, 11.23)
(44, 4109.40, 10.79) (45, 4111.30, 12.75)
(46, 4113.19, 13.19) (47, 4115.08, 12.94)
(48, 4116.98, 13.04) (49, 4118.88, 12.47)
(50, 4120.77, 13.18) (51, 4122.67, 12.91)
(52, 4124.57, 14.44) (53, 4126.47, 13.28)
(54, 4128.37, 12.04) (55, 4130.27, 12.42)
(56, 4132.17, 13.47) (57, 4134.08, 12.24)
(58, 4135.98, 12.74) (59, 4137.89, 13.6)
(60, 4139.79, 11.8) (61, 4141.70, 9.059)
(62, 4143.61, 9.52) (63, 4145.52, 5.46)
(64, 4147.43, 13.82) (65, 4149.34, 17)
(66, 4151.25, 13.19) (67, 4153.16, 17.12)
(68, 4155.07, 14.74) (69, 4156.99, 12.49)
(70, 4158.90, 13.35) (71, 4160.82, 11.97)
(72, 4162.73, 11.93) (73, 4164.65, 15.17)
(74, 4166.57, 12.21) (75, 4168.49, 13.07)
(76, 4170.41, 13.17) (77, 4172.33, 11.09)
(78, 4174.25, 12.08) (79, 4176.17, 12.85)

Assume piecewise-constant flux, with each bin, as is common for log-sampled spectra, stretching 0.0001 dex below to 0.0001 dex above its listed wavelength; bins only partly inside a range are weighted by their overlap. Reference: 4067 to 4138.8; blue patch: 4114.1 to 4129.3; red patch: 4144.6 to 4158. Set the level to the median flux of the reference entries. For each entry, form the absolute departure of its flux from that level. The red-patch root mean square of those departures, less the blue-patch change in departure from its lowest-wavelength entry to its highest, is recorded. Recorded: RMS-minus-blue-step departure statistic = 3.1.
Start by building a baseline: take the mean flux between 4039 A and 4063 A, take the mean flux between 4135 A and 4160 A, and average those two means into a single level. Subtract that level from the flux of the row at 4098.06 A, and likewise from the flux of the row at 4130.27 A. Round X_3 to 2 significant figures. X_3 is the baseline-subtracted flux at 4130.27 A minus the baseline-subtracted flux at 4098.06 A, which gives 2.4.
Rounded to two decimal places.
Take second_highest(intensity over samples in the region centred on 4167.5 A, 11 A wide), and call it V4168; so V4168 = 13.17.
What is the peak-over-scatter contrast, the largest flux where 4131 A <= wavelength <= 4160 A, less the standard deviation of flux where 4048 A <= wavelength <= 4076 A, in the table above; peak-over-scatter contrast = 16.0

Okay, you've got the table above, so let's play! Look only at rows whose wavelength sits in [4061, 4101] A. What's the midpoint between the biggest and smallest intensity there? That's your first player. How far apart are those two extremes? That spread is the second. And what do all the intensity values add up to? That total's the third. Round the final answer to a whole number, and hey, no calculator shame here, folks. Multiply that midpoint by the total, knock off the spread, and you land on 3135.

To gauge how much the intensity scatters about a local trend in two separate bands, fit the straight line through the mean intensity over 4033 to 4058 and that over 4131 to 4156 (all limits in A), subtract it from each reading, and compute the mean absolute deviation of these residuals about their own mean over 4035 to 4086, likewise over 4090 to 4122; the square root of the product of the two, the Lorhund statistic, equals 1.1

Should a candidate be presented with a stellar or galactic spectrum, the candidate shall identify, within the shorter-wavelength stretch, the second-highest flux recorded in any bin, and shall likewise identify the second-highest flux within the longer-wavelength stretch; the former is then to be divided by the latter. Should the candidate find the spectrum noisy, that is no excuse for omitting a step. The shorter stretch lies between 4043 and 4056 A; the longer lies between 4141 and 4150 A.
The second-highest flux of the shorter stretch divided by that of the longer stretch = 0.97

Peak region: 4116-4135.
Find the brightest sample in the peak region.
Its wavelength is 4124.57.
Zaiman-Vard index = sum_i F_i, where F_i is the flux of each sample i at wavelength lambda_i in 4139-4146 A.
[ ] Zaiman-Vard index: 35.8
